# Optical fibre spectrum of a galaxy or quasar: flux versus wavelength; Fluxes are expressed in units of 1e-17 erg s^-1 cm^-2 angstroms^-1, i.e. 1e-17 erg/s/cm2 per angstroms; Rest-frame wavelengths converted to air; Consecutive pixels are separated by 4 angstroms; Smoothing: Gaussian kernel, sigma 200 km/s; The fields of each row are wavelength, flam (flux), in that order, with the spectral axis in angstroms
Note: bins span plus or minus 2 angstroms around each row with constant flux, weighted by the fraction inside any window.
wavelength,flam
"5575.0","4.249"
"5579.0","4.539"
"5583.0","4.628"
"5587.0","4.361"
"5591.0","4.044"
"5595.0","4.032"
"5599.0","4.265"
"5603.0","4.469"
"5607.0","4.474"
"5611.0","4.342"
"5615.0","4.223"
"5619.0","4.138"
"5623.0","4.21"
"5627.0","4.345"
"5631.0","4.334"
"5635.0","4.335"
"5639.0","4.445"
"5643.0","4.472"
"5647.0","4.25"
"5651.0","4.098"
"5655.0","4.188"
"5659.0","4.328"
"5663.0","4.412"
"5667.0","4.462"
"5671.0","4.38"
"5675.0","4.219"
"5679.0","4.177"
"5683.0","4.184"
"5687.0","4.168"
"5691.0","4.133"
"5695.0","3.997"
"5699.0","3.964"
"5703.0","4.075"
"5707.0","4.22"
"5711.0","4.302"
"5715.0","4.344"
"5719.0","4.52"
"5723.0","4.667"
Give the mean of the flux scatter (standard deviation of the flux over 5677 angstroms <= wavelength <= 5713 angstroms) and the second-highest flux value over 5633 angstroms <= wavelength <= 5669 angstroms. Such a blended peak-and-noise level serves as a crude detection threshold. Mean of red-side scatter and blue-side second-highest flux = 2.28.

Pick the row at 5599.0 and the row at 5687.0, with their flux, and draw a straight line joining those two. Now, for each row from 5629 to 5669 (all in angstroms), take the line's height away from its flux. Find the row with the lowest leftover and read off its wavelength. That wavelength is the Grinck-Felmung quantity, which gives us 5651.0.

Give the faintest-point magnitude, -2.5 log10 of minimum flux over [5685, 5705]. -1.50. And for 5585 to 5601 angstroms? -1.51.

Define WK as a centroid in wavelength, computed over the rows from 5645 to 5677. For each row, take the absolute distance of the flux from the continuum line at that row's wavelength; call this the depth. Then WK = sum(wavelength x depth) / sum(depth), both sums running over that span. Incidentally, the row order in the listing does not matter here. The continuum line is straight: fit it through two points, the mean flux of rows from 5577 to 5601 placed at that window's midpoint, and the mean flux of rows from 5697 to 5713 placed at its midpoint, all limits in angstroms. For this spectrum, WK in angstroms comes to 5663.5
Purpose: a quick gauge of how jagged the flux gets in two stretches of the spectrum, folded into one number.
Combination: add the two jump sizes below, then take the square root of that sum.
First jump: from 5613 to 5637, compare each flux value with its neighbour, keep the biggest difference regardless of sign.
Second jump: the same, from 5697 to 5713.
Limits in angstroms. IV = 0.53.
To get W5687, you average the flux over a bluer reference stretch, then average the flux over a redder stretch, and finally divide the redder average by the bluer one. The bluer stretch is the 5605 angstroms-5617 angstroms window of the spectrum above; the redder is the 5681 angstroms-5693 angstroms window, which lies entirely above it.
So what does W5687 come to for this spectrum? 0.958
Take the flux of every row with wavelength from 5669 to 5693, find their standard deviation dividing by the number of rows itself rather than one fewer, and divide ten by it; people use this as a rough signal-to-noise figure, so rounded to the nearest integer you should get 125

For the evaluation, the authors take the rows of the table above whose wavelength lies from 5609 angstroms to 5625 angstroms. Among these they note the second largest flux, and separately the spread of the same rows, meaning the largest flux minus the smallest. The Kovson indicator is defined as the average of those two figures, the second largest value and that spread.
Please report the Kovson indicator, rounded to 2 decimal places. 2.21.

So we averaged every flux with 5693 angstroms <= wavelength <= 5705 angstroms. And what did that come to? 4.01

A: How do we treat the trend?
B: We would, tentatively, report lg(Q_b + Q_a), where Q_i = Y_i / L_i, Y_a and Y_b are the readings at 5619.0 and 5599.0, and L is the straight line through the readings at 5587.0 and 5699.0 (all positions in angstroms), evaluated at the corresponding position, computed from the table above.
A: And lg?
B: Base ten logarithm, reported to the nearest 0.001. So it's 0.293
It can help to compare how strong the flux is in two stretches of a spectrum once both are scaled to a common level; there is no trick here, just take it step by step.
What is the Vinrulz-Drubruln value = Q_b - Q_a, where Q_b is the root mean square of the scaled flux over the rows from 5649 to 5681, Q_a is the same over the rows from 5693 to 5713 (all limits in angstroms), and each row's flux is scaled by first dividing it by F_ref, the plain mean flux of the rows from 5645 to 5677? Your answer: 0.040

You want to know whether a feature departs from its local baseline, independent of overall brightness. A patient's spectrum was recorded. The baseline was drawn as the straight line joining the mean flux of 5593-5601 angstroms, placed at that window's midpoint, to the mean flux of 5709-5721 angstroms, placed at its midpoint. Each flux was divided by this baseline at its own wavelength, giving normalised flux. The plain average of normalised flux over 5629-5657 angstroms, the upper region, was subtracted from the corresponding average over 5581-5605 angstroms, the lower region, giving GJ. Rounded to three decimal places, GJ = 0.024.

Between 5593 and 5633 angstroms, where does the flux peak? 5607.0 angstroms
